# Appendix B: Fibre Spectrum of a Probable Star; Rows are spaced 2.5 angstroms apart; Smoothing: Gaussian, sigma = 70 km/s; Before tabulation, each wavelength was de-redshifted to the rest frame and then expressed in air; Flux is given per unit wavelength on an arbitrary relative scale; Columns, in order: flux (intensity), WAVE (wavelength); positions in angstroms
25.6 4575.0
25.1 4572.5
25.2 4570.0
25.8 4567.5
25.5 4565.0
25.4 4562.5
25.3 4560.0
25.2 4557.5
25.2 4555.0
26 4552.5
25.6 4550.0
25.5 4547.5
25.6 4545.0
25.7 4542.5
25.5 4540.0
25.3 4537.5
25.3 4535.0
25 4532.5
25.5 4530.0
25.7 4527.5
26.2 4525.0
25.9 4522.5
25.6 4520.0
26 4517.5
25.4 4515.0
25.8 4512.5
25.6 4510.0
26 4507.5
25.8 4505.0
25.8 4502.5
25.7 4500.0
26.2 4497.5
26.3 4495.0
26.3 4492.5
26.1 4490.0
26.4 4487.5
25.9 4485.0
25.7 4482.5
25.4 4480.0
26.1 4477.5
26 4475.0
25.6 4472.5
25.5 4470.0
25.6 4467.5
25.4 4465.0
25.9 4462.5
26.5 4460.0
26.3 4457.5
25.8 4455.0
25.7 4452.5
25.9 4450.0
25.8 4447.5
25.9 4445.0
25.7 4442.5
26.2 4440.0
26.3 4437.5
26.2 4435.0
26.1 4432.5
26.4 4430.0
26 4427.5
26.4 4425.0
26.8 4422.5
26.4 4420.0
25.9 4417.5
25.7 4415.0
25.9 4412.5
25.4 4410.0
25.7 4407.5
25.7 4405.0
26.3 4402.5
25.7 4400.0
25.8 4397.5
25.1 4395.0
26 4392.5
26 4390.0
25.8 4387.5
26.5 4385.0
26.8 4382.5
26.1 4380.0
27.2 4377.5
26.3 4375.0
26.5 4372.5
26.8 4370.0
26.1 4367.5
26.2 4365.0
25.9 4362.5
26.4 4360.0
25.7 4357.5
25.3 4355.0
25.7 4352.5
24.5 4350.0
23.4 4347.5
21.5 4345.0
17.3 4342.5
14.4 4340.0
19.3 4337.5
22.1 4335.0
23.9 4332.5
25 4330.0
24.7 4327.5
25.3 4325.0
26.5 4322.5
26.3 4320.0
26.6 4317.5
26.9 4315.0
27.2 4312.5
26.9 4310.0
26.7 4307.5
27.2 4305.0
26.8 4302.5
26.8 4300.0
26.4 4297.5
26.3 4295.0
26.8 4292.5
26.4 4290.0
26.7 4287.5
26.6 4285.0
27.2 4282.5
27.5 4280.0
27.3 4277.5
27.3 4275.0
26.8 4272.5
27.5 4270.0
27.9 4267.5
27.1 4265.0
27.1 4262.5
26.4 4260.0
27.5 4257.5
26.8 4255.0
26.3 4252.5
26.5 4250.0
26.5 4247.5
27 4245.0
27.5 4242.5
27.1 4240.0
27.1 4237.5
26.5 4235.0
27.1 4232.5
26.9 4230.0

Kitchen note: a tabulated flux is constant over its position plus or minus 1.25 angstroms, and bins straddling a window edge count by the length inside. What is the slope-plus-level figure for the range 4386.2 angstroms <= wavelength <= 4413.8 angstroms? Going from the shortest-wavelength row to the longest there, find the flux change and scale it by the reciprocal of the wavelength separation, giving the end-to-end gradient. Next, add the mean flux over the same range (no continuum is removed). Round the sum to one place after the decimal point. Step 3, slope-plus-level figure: 25.8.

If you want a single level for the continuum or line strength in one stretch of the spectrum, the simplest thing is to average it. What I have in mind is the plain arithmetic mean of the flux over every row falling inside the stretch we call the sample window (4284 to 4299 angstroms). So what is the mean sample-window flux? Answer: 26.5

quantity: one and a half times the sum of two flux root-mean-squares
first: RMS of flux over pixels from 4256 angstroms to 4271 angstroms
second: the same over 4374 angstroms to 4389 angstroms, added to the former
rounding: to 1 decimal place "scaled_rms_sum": 80.6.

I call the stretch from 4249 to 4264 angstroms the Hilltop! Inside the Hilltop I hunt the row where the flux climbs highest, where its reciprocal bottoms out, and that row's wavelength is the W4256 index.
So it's 4257.5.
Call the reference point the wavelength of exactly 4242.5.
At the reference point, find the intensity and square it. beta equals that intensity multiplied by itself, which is 756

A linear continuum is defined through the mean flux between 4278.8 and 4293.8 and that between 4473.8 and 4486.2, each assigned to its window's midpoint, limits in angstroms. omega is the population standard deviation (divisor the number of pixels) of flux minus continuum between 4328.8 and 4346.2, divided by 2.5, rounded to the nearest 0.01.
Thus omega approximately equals 1.38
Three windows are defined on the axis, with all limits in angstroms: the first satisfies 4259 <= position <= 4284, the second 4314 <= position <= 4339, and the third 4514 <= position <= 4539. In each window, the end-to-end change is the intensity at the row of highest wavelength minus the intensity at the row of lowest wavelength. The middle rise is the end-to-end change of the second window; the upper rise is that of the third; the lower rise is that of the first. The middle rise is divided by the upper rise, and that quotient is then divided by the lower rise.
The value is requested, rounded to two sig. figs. 95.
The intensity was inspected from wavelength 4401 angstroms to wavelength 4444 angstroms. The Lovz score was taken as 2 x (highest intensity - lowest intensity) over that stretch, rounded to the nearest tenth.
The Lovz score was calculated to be 2.8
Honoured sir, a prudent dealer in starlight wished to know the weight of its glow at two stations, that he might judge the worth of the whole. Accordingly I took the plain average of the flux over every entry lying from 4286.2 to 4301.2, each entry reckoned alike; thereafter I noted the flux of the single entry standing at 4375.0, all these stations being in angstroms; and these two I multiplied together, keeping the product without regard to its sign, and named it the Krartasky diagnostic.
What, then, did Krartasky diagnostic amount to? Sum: 699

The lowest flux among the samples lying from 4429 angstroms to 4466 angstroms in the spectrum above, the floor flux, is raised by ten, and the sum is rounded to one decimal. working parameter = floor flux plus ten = 35.4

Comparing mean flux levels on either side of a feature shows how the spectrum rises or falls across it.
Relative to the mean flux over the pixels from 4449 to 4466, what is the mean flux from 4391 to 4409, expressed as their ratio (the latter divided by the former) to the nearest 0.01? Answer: 0.99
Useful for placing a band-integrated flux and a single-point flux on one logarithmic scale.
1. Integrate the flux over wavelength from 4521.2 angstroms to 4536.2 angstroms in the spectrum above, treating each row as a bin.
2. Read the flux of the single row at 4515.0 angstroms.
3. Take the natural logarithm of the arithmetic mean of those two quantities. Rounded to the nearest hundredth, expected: 5.32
